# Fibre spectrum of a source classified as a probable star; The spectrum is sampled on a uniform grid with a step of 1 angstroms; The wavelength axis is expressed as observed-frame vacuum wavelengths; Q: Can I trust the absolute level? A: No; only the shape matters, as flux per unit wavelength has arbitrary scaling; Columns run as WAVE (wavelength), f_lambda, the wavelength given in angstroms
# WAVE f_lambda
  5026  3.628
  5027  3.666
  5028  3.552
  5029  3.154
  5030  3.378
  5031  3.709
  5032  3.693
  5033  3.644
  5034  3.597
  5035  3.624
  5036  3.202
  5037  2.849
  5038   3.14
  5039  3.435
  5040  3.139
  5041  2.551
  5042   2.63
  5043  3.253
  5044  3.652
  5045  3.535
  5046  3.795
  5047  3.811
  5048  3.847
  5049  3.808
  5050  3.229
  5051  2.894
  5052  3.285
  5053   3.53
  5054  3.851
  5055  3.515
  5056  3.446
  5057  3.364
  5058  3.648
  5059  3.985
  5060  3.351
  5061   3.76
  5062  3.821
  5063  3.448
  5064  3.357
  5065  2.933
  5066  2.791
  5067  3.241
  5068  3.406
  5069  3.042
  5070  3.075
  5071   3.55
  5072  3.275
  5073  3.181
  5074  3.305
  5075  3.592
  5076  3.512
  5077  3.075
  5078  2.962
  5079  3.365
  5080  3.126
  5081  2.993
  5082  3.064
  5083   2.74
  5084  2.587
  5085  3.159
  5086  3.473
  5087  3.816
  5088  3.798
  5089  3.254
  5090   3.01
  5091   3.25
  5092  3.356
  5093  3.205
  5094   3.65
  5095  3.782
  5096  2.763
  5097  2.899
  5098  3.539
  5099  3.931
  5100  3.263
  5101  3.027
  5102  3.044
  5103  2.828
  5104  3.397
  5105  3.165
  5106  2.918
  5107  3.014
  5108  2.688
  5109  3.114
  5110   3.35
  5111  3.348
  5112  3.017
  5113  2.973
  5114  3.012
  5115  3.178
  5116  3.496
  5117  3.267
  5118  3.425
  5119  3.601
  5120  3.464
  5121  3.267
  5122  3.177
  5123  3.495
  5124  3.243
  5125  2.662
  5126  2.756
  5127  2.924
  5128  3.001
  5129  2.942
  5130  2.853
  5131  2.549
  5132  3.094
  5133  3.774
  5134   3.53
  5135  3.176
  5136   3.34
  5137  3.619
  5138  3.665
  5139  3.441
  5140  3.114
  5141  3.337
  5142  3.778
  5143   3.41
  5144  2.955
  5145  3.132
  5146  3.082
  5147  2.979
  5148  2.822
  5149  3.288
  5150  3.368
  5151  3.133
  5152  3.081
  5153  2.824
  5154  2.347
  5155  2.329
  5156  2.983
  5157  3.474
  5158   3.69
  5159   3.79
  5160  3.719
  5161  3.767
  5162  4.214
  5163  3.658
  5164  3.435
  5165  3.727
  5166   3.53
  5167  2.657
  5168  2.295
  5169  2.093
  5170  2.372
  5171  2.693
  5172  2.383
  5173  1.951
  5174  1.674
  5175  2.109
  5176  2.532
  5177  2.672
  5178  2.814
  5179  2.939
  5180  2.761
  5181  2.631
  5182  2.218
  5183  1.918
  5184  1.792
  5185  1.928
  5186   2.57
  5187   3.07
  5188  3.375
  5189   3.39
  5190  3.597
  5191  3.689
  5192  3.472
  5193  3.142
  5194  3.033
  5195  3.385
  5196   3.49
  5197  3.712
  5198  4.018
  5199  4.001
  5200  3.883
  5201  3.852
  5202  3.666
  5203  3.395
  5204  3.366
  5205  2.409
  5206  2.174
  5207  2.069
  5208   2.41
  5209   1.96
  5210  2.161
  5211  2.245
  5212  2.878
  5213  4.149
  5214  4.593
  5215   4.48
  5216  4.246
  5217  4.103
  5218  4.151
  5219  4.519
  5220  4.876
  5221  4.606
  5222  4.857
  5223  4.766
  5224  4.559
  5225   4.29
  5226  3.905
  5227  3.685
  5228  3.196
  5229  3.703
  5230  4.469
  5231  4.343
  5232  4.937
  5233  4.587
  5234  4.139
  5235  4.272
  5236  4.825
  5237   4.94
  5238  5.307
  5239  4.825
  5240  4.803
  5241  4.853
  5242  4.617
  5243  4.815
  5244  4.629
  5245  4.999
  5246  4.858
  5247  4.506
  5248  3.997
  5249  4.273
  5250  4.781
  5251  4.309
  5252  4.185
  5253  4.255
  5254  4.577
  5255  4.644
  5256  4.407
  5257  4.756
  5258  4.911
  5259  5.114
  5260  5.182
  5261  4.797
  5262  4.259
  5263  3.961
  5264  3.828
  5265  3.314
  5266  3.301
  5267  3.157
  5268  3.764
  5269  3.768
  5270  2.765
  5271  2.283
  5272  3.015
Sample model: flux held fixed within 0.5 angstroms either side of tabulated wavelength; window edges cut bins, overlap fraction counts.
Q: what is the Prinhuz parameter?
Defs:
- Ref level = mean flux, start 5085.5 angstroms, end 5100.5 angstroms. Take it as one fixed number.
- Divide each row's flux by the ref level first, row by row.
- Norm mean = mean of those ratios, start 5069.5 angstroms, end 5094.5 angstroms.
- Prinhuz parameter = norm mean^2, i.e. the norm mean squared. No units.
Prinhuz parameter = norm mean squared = 0.92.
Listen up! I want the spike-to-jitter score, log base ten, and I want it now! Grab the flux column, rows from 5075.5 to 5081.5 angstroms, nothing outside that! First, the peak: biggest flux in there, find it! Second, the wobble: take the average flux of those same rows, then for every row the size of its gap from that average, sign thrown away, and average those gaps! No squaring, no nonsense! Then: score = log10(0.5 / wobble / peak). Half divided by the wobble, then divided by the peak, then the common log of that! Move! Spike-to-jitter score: -0.1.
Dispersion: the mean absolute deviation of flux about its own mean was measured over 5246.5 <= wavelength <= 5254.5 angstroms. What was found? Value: 0.196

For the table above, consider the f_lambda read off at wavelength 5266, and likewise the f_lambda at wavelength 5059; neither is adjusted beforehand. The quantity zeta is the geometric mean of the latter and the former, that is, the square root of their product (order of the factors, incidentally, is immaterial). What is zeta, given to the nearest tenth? 3.6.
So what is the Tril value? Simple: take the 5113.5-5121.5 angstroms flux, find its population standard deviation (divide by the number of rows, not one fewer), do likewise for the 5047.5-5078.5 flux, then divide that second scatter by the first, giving 1.7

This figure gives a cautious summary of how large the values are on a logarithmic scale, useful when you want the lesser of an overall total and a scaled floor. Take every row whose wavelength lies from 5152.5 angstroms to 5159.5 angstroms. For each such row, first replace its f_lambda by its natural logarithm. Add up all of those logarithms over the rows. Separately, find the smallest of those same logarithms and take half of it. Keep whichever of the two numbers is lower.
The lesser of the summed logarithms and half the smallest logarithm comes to 0.42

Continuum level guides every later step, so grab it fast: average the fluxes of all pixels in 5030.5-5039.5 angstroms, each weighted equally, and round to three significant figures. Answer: 3.43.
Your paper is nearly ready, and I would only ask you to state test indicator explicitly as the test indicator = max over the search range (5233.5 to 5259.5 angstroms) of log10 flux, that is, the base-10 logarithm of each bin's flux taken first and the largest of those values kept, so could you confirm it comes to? 0.725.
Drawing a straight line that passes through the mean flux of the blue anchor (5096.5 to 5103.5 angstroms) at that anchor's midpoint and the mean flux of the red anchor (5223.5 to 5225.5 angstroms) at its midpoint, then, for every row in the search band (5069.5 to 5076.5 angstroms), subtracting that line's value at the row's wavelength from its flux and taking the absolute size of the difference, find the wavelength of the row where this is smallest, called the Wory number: 5070 angstroms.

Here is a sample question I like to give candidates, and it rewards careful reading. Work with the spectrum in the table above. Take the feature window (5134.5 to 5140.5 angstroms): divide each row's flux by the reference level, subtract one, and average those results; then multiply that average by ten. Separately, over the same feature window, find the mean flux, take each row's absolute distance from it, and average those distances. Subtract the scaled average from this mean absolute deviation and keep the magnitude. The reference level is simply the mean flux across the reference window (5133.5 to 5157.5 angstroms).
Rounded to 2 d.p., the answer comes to 0.50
